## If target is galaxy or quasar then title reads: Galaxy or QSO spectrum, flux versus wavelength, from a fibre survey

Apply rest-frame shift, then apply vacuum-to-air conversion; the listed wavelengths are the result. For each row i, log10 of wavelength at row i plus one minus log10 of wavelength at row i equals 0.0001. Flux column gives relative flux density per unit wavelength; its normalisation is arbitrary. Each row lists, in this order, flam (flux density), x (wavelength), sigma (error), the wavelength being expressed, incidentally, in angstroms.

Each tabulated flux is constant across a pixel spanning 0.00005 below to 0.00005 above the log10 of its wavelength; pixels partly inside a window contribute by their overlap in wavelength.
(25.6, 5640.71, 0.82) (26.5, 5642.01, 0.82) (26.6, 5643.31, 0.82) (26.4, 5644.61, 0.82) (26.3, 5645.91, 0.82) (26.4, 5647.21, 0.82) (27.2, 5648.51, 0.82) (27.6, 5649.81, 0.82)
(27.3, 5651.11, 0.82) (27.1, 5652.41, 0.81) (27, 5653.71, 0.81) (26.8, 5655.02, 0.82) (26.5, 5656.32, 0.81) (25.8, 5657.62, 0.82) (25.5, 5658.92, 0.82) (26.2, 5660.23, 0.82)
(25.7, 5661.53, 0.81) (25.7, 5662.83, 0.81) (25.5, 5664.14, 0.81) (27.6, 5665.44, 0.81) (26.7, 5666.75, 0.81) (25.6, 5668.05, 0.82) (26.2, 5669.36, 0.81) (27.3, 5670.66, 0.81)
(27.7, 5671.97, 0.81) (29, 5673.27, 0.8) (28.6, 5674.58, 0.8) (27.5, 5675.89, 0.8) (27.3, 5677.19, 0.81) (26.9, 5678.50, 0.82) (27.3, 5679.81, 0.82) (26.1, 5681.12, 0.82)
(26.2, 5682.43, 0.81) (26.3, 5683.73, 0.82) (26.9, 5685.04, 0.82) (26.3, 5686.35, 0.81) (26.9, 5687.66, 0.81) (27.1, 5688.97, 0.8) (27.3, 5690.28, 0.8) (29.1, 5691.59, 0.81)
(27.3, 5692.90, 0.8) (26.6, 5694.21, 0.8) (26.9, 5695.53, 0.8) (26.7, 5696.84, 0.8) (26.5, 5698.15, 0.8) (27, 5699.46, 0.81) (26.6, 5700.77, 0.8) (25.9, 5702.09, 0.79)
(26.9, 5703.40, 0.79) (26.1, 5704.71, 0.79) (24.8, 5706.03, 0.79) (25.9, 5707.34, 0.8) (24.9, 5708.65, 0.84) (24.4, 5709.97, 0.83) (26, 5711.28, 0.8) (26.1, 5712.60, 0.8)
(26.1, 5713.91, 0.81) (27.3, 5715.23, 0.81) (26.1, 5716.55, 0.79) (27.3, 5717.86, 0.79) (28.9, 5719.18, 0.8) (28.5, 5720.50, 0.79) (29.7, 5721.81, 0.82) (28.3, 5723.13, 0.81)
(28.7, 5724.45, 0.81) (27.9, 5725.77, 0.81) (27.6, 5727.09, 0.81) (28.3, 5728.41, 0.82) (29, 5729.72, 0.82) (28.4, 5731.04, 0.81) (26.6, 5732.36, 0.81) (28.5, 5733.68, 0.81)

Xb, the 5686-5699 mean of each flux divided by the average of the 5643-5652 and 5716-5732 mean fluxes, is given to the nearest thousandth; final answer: 0.983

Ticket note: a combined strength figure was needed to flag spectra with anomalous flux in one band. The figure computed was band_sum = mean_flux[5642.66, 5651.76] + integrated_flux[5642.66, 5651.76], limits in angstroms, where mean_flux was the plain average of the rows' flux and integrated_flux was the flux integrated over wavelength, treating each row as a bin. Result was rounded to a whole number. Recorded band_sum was 271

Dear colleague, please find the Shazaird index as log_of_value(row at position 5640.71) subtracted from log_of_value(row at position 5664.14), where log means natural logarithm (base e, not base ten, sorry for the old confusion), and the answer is 0.00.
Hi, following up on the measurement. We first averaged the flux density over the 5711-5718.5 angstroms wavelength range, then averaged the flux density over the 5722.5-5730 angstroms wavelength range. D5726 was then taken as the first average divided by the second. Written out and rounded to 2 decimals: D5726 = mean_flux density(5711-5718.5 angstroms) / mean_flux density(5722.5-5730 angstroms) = 0.94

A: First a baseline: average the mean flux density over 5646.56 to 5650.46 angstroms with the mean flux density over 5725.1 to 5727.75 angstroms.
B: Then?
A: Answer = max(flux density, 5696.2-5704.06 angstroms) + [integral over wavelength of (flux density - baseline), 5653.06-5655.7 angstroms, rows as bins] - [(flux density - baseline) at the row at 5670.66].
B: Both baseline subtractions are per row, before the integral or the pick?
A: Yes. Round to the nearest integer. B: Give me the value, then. 26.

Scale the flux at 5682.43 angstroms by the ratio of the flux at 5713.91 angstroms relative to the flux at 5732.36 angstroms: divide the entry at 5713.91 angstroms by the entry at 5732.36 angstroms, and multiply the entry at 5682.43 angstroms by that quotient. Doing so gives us 25.7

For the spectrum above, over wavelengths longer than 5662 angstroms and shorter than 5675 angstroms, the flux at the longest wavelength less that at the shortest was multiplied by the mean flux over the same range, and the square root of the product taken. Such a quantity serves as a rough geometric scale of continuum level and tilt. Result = 8.8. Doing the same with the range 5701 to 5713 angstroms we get 2.3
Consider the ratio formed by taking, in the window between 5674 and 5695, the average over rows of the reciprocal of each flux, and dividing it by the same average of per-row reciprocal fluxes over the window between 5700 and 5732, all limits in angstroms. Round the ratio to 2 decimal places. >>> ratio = 1.00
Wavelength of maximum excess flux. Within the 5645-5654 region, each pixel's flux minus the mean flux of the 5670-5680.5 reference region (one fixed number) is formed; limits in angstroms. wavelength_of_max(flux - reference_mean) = 5649.81 angstroms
